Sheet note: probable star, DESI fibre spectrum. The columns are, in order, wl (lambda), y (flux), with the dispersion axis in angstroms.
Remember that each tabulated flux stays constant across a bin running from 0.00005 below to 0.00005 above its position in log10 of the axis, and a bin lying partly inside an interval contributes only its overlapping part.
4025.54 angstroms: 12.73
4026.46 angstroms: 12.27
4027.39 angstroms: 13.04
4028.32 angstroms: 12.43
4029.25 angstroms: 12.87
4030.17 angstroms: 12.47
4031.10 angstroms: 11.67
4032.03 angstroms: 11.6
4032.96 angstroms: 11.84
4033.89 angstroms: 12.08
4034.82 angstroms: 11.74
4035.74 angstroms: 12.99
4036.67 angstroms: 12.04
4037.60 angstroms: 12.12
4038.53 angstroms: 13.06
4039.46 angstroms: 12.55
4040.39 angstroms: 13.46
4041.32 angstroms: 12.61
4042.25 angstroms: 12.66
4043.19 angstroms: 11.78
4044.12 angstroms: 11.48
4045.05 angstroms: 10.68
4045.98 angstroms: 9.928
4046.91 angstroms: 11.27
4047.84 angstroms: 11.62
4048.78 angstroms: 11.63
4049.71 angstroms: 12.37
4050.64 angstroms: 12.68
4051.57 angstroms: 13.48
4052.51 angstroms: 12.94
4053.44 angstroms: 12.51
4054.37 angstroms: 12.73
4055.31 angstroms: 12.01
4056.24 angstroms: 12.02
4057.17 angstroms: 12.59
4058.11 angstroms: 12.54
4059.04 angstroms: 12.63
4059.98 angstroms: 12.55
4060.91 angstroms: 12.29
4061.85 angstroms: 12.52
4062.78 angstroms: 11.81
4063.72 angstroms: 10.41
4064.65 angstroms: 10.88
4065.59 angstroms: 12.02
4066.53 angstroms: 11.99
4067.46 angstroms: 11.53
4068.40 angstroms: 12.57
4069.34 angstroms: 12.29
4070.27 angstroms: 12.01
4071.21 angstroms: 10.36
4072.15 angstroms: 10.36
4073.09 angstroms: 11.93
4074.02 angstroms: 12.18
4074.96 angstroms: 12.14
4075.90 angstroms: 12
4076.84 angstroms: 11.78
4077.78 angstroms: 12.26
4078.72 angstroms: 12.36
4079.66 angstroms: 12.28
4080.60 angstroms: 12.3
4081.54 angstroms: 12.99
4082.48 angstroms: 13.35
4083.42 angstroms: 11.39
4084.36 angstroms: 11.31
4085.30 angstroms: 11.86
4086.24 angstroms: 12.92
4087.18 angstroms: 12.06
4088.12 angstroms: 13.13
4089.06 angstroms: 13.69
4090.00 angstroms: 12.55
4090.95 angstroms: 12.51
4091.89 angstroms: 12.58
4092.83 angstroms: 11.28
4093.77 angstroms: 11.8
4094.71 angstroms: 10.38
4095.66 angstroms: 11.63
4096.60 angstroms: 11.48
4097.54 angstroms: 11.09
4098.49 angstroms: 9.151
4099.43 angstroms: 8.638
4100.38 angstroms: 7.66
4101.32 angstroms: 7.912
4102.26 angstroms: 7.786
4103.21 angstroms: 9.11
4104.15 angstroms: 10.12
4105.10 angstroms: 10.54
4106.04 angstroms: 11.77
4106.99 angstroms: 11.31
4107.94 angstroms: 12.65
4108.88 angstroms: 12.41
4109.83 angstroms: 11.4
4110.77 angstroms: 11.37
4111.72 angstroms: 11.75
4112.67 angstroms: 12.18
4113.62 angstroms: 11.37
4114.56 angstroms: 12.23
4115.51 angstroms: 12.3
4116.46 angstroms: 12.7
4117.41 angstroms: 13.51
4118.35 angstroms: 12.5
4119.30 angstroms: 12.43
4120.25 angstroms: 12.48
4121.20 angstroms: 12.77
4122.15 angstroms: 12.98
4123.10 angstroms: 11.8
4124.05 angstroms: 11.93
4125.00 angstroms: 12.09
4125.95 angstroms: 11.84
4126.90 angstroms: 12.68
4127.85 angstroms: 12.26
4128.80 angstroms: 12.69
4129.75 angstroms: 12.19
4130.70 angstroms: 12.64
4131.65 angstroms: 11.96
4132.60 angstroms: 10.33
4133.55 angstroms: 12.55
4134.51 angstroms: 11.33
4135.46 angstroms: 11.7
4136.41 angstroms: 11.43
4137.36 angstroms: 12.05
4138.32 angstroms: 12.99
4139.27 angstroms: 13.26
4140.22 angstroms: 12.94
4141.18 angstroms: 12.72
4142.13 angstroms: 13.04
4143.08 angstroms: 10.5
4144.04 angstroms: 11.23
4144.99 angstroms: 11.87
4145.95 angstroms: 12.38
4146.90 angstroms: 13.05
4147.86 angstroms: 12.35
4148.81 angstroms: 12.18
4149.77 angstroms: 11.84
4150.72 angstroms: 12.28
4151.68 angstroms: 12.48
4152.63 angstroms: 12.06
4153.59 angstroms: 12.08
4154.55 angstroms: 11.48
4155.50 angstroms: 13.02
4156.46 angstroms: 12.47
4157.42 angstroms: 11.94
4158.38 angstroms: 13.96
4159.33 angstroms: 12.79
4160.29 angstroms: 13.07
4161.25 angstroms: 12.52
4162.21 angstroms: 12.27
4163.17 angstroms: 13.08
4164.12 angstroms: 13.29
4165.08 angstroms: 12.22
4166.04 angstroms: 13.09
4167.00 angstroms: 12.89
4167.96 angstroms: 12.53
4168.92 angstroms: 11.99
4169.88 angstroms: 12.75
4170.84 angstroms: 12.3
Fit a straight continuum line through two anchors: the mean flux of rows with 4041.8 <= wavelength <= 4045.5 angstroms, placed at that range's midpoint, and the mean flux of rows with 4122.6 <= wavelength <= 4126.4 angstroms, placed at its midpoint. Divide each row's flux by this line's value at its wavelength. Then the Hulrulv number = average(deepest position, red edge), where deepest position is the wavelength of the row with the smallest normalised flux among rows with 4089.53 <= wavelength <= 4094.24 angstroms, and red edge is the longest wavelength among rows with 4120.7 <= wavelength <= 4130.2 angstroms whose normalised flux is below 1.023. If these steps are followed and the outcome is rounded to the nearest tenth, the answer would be 4111.3 angstroms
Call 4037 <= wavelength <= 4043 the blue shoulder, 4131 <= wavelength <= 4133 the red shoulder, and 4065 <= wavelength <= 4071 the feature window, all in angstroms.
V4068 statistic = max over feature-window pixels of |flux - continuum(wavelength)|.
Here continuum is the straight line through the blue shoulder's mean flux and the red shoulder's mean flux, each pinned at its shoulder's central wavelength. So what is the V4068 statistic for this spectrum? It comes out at 0.7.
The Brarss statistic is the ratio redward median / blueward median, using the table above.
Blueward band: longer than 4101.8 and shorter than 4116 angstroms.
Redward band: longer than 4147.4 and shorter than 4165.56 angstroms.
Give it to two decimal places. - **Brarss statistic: 1.08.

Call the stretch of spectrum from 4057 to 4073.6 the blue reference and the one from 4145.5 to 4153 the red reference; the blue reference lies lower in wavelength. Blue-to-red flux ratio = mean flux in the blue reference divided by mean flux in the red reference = 0.96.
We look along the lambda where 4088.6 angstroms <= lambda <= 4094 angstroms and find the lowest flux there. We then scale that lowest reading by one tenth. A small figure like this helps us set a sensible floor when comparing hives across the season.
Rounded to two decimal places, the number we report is 1.13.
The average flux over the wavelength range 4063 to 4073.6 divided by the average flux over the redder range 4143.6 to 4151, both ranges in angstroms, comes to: 0.946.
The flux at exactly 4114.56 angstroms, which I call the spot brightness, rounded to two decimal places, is 12.23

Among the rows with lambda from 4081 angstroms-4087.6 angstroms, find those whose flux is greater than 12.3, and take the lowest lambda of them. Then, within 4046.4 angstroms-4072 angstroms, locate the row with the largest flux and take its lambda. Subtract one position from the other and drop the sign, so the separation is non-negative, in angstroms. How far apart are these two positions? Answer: 30.0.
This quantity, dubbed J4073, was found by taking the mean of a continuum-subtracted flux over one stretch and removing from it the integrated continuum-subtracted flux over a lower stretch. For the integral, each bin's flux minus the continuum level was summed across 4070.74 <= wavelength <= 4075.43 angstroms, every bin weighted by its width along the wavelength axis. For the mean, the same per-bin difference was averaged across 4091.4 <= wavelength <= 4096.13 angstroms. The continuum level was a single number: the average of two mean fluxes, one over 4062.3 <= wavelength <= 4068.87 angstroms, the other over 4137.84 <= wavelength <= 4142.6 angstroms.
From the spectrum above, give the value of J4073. 3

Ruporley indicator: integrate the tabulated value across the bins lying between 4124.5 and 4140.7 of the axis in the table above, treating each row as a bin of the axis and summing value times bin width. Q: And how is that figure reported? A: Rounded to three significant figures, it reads 197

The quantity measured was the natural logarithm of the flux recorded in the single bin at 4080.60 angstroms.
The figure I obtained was 2.51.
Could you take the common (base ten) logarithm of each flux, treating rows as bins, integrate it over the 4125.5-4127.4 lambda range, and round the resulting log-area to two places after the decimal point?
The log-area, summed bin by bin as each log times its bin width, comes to 2.07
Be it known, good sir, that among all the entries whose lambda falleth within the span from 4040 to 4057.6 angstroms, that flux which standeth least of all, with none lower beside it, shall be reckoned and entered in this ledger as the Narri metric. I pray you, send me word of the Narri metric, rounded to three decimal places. 9.928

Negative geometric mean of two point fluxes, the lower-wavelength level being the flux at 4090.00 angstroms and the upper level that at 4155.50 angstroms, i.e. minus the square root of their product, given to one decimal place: -12.8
